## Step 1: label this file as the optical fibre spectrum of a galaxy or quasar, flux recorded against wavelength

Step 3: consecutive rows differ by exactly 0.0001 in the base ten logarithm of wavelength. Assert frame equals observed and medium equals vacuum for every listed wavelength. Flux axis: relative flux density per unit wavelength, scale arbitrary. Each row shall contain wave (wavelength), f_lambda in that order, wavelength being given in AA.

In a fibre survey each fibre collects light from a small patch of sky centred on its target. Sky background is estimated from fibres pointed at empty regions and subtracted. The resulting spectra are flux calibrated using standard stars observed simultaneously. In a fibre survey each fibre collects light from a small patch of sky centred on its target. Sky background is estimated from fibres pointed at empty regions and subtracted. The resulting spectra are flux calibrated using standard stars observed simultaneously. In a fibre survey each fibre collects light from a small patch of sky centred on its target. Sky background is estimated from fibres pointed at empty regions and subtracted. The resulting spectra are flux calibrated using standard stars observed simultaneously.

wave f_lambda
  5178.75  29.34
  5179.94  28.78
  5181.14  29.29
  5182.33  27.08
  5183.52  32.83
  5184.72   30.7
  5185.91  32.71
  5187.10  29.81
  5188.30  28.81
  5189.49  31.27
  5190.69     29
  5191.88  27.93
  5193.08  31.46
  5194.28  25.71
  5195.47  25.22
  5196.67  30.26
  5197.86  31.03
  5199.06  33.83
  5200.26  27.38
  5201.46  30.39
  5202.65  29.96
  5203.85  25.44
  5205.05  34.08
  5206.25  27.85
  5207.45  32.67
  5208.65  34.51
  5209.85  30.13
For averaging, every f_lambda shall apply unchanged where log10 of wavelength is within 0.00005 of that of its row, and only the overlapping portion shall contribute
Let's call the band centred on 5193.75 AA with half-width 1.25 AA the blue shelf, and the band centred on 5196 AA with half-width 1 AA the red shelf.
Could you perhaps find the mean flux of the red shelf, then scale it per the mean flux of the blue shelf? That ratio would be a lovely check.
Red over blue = 0.97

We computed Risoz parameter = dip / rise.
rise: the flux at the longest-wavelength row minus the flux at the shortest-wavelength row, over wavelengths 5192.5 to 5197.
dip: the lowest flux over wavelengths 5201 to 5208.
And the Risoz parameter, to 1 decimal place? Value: -21.2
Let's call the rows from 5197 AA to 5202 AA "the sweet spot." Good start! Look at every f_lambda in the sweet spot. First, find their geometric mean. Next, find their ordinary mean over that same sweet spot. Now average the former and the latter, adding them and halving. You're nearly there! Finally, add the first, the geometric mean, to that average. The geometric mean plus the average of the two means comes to 61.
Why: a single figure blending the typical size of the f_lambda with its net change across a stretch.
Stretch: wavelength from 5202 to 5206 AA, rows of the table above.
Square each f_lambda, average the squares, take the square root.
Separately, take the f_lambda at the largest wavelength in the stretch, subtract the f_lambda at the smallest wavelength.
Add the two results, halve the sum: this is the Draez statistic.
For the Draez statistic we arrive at 17.1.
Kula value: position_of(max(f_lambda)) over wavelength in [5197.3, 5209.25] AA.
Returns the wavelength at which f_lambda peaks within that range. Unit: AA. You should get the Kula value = 5208.65 AA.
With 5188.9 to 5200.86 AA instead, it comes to 5199.06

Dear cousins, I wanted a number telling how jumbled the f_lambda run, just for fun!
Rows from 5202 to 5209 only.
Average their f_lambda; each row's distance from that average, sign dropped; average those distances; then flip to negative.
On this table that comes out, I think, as -3.0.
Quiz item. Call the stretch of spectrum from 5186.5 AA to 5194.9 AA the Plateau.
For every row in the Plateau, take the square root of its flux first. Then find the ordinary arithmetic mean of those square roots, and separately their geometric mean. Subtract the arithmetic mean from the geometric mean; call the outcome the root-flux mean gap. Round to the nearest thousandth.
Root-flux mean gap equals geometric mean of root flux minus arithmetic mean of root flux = -0.003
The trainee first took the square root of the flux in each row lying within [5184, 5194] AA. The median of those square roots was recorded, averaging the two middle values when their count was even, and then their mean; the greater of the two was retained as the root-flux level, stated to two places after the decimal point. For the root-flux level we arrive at 5.50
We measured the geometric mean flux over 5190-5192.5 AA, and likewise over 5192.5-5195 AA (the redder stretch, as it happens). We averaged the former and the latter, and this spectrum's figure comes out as 28.5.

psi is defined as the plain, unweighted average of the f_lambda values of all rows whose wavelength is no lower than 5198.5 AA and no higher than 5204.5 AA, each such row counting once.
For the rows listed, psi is 29.4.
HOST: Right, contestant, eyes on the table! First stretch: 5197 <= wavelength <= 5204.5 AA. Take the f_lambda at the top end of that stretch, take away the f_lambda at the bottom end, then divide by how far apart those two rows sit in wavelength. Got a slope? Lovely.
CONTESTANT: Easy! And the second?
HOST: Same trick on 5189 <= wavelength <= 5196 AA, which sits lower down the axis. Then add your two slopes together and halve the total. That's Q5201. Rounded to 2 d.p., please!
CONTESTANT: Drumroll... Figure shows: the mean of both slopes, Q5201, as -0.97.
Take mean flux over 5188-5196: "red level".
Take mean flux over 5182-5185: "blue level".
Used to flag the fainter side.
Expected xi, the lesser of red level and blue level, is 28.5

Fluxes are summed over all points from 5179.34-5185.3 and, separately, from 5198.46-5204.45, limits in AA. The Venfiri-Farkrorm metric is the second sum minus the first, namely -1.7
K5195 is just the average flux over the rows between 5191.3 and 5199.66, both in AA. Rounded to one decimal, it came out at 29.3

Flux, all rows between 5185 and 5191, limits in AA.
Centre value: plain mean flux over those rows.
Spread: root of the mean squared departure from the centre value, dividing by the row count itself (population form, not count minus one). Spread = 1.48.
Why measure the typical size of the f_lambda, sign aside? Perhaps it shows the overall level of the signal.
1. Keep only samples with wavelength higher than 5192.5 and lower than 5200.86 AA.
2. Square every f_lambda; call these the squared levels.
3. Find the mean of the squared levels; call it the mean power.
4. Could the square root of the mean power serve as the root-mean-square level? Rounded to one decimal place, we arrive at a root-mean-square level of 29.4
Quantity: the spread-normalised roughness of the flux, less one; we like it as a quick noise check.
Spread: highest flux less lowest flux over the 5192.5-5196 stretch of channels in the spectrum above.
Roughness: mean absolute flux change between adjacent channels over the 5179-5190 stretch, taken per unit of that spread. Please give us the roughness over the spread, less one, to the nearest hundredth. -0.62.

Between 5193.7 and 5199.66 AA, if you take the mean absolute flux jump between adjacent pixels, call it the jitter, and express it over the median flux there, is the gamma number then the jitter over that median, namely 0.075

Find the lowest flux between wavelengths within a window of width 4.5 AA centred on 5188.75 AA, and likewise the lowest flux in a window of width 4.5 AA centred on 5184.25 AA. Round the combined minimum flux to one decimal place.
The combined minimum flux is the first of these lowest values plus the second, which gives 55.9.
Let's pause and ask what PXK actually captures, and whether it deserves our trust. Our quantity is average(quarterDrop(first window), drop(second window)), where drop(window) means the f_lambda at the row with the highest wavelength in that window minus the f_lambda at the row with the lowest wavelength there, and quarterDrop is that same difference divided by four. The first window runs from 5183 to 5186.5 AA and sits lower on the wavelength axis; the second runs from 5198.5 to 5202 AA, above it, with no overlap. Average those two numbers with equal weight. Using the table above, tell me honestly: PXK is -1.7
